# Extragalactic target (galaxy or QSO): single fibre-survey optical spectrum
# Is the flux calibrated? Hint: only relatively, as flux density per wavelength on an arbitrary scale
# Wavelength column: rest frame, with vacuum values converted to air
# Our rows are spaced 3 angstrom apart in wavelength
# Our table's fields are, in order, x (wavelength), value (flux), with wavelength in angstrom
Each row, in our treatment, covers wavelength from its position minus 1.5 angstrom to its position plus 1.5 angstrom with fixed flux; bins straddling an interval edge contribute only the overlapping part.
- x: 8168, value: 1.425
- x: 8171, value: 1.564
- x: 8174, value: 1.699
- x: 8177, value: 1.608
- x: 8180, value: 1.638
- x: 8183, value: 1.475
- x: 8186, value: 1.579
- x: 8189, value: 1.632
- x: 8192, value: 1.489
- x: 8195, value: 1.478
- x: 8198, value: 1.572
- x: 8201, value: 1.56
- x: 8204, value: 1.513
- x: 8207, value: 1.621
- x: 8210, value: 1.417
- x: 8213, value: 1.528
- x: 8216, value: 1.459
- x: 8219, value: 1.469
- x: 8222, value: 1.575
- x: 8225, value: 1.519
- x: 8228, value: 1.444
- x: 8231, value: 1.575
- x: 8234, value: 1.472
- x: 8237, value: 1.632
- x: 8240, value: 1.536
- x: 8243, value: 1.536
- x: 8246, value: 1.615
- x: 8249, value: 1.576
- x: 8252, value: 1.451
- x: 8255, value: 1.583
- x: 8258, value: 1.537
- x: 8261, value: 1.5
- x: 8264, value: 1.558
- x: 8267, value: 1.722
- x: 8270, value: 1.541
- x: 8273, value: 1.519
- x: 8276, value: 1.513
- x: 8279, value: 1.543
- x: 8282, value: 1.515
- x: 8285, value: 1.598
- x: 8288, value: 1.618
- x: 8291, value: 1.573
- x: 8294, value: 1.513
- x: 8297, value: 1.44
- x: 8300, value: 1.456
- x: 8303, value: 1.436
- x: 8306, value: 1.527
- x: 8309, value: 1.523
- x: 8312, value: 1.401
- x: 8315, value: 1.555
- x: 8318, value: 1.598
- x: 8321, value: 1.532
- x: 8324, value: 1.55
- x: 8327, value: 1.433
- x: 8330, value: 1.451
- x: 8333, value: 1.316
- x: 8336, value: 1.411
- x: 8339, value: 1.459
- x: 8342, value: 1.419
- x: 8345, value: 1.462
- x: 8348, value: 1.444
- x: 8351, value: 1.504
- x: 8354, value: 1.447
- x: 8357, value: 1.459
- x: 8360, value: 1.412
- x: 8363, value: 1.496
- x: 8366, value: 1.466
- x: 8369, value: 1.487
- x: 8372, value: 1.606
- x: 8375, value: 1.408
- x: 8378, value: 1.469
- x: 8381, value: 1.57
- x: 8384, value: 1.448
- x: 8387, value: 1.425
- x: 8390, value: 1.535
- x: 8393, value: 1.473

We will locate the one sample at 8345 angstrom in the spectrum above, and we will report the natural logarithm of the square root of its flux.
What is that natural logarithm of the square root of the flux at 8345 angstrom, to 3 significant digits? 0.190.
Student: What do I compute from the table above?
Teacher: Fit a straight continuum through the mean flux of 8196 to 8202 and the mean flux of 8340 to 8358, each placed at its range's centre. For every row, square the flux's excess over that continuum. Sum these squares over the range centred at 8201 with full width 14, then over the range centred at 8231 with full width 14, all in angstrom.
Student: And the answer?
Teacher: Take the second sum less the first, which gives 0.011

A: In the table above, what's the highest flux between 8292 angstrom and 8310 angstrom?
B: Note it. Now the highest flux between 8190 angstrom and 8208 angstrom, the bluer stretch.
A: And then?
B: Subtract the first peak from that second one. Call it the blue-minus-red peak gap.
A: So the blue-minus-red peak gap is 0.09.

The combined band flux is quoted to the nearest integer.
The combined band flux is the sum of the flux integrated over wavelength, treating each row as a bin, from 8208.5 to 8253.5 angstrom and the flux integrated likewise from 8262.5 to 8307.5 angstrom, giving 138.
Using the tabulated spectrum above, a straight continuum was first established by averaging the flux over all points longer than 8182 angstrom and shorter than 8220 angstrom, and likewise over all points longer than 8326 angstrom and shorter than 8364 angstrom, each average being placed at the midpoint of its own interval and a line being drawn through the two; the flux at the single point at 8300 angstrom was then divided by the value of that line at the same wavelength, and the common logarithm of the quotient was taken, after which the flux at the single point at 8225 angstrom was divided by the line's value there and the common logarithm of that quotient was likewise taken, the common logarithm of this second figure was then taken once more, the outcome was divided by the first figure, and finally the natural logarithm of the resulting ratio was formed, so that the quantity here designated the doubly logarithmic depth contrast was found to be 6.8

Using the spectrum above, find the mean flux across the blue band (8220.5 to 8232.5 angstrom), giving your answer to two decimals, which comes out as 1.53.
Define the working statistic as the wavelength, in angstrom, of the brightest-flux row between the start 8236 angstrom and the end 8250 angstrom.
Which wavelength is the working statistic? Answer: 8237 angstrom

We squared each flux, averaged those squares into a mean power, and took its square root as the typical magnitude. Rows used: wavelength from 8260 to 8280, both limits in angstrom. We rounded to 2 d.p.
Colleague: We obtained 1.56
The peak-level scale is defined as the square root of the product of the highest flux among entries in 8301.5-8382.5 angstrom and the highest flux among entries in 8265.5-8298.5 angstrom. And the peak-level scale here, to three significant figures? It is 1.66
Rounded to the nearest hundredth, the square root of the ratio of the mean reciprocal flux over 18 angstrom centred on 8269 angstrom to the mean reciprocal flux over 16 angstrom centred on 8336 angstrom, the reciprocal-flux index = 0.95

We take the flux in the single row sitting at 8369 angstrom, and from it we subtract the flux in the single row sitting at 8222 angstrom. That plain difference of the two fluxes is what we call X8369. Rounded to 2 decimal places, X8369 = -0.09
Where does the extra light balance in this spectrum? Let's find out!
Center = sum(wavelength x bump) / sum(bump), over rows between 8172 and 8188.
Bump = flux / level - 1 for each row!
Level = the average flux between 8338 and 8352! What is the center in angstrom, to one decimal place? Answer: 8178.4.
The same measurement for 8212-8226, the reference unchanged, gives 8220.1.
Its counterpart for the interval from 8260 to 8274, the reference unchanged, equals 8267.1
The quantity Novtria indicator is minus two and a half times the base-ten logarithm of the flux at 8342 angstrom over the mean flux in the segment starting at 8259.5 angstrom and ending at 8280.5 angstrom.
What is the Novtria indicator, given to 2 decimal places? 0.10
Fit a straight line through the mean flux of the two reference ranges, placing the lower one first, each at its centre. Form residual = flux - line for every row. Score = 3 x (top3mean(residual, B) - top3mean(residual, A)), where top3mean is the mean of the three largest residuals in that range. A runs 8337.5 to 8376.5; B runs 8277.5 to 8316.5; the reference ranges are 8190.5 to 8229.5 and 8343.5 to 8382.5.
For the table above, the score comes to 0.14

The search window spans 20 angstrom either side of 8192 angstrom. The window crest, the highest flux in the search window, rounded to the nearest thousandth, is 1.699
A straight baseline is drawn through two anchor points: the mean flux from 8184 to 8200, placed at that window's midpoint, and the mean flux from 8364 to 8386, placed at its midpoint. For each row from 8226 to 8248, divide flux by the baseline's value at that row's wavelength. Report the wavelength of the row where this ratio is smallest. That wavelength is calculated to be 8228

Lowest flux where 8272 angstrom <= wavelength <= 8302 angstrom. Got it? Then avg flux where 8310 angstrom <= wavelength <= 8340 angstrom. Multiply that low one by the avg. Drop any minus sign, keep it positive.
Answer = 2.12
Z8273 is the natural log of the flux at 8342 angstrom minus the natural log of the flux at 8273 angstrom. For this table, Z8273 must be -0.07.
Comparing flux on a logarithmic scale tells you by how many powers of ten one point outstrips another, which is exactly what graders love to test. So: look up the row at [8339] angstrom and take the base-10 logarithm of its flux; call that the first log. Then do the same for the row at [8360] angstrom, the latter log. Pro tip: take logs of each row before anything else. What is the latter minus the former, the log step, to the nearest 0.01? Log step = -0.01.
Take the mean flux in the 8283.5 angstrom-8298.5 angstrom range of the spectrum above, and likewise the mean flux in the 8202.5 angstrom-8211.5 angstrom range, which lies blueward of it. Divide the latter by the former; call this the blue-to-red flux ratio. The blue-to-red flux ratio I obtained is 0.98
